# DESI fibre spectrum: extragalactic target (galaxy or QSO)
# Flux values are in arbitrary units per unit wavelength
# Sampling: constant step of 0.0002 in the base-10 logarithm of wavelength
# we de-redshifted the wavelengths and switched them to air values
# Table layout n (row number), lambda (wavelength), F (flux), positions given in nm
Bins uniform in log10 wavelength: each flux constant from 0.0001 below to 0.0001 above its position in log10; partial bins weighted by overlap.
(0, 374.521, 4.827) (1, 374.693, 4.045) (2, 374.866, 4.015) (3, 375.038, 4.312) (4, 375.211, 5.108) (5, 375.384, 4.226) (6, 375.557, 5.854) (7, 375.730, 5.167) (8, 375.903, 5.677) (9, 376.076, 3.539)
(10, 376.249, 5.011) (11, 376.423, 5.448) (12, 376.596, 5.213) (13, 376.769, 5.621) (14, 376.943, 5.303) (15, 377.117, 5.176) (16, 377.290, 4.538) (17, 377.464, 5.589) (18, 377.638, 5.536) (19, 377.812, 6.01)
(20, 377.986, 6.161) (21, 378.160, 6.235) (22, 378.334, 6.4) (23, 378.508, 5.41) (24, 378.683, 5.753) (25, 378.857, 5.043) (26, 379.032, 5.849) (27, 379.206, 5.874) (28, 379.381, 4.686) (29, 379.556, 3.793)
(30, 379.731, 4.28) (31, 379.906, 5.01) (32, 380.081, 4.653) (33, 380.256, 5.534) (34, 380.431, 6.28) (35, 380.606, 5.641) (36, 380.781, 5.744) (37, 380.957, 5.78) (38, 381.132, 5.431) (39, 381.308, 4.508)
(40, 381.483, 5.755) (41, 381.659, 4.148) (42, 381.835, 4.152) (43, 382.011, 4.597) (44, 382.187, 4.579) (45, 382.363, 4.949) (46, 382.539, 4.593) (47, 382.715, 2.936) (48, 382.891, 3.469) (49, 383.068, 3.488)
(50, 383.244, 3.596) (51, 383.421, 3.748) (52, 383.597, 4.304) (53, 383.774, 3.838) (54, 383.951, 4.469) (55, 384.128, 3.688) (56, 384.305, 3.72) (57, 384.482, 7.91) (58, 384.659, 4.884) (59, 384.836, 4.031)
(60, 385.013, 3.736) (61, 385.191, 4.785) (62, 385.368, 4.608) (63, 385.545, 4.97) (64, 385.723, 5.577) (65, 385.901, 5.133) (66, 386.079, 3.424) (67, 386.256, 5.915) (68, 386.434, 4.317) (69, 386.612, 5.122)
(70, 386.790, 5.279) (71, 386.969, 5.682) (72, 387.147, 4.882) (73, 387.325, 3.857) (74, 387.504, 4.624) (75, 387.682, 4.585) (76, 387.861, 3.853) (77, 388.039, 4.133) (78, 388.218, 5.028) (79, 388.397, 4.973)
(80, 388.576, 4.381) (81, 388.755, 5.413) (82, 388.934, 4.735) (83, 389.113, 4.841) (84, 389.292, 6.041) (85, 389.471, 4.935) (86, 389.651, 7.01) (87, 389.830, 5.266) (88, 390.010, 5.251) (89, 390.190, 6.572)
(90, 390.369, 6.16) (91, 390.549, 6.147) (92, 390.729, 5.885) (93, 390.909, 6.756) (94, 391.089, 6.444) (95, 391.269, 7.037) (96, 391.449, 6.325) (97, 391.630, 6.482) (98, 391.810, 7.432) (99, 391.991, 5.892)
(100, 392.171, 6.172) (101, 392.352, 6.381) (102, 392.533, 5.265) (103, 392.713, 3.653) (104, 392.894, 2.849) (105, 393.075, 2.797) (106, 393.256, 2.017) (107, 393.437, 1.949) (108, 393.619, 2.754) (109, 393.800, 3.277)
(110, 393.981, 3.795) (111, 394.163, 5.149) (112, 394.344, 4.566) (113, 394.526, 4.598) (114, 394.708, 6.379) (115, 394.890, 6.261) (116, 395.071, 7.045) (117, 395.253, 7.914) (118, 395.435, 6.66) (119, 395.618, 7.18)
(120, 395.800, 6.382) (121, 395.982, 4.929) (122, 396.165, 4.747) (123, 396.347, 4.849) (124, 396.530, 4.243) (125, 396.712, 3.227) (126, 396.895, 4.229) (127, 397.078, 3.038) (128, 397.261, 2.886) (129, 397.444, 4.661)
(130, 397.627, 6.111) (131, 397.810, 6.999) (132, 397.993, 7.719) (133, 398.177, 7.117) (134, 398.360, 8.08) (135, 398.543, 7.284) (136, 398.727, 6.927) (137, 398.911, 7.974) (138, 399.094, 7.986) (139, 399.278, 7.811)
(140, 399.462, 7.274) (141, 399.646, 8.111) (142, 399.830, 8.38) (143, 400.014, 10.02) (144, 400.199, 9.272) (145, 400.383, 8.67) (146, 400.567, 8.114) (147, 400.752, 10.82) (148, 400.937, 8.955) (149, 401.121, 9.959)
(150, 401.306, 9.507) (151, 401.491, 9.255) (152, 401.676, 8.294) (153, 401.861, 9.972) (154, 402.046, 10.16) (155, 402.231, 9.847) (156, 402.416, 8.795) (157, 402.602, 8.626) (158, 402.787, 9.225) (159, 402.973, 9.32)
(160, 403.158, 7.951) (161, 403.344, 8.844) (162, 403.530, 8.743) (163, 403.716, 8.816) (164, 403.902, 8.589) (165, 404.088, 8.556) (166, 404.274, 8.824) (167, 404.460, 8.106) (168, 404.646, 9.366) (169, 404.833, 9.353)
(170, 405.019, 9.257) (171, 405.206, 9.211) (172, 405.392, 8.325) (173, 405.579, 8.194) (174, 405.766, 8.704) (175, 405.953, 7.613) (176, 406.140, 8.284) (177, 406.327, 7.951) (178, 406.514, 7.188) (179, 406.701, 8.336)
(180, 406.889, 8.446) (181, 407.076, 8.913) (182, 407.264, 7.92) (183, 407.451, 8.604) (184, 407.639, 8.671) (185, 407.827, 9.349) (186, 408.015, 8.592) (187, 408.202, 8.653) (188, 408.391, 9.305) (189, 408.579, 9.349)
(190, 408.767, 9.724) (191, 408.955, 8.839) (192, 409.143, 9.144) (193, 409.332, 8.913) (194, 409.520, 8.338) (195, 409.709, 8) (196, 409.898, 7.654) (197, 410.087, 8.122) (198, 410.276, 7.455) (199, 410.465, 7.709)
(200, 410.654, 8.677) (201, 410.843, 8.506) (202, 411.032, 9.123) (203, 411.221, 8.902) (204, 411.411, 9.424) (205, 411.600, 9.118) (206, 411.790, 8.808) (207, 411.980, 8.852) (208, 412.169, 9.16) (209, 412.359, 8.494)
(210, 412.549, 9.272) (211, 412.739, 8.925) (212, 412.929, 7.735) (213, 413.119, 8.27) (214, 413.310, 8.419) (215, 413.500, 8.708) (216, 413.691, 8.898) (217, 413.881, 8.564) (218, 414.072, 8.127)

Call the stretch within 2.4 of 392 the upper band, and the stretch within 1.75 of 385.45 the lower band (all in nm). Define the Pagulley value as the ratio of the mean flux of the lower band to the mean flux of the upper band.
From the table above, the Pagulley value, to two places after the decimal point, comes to 0.93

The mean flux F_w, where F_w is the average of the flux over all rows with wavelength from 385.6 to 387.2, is 5.0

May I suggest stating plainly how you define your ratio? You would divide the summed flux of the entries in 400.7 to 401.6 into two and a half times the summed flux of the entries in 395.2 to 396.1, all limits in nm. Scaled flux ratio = 1.7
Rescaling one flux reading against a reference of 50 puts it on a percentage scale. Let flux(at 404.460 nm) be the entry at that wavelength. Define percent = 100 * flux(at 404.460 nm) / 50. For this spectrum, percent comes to 16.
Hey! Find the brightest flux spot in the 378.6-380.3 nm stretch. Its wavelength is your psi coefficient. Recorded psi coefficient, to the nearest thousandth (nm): 379.206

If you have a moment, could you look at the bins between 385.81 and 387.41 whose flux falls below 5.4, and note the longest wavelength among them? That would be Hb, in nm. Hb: 387.325 nm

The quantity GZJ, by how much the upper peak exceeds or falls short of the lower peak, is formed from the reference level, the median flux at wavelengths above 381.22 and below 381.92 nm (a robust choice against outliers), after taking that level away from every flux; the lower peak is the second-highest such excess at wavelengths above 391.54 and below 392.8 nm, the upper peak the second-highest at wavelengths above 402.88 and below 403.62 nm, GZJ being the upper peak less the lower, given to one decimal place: 2.4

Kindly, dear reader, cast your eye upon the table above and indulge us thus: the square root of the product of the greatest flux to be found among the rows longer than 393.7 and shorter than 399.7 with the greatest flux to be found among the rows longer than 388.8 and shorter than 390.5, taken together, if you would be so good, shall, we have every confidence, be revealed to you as 7.5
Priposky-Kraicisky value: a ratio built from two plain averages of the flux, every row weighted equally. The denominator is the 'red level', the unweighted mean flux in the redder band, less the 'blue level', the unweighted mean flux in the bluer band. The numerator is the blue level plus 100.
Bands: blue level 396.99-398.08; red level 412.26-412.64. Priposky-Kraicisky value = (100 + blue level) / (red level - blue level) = 29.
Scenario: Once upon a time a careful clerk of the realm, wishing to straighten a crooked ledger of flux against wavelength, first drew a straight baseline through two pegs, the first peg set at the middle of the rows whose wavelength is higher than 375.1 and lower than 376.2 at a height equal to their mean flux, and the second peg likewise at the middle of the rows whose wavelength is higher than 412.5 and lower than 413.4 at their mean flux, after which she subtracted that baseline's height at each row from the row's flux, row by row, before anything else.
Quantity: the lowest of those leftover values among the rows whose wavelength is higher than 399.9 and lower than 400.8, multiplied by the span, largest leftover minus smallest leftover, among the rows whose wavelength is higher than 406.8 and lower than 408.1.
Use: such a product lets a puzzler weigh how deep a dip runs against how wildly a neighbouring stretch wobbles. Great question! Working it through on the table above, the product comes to 1.1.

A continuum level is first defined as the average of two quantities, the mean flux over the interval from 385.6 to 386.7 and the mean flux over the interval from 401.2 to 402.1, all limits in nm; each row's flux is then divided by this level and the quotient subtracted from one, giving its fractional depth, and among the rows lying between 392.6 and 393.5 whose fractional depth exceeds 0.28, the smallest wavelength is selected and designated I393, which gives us 392.713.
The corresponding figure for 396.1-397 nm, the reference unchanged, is 396.165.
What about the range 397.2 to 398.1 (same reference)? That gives 397.261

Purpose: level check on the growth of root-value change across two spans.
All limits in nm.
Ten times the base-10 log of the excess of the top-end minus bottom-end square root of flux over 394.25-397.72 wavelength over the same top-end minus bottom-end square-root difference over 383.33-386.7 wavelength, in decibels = -21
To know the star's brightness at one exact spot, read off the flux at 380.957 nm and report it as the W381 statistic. 5.78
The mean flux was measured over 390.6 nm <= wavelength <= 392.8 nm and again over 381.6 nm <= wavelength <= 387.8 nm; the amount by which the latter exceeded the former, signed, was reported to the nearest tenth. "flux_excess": -1.6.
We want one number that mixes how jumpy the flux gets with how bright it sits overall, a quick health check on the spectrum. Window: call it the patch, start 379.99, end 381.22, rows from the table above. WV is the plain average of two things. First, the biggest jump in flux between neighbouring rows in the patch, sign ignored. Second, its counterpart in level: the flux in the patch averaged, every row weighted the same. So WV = 3.2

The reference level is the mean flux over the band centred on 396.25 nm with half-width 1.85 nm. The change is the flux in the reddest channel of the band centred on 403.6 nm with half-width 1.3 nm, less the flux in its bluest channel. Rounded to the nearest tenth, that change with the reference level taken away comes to -4.9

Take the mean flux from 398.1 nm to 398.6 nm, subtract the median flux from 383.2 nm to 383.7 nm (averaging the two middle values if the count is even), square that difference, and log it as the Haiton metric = 14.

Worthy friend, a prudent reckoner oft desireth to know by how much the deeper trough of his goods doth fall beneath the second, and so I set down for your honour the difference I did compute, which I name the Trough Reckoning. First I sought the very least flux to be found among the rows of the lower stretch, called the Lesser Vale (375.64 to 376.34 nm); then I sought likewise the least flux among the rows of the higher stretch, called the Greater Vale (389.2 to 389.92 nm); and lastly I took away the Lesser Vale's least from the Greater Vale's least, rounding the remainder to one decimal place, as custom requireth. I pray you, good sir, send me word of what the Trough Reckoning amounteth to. 1.4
